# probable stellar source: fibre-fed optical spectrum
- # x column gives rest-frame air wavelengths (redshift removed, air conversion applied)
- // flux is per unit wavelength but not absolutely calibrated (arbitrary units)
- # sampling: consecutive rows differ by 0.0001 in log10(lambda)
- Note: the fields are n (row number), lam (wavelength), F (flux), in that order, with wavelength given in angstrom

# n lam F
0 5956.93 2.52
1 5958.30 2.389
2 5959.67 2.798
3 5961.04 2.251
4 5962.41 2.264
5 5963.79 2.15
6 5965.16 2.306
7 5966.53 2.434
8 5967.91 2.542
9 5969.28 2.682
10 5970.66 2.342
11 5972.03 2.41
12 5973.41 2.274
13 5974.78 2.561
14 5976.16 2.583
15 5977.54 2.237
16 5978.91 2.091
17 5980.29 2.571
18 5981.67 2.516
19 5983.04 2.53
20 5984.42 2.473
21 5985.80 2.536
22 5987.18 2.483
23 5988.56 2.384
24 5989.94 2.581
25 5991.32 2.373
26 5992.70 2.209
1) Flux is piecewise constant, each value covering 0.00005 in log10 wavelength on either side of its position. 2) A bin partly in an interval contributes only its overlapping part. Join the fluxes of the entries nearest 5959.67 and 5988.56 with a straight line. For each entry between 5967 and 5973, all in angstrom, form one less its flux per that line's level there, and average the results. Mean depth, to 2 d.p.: 0.06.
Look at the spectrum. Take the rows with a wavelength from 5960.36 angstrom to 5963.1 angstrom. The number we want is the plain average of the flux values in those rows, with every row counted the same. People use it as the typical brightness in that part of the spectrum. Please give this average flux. 2.26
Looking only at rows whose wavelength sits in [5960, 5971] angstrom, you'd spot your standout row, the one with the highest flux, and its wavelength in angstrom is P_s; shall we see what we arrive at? 5969.28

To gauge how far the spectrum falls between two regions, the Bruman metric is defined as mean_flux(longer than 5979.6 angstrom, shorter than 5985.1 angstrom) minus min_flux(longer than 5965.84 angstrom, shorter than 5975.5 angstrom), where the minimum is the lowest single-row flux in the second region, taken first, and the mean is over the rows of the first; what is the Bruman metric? 0.25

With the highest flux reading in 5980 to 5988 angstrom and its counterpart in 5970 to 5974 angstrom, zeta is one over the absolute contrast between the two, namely 6.2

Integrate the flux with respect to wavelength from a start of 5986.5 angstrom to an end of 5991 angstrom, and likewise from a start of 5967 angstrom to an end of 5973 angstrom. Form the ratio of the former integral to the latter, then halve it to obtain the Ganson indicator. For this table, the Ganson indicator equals 0.37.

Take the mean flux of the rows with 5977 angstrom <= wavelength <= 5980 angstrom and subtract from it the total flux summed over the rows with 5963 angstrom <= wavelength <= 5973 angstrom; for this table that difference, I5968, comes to -15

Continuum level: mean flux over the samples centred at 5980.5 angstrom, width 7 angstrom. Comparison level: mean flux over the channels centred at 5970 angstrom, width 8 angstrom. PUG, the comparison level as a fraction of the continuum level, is 1.02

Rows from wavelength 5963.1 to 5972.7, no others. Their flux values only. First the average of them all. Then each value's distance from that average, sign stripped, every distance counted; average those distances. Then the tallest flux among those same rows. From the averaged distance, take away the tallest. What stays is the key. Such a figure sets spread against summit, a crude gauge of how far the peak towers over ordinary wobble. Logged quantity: -2.56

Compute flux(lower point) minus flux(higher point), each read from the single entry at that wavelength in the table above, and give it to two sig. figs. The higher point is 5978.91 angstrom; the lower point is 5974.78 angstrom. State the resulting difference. 0.47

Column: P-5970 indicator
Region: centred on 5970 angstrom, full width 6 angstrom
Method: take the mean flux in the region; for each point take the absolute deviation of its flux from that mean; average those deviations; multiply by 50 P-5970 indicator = 5.9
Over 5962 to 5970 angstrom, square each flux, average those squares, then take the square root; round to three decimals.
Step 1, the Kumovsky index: 2.403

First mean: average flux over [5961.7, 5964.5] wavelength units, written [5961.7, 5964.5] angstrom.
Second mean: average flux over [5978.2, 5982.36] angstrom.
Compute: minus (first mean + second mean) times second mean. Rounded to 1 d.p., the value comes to -11.0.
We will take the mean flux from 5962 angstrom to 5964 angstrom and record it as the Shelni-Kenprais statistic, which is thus 2.21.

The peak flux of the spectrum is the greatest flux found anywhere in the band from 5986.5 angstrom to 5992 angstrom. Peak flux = 2.581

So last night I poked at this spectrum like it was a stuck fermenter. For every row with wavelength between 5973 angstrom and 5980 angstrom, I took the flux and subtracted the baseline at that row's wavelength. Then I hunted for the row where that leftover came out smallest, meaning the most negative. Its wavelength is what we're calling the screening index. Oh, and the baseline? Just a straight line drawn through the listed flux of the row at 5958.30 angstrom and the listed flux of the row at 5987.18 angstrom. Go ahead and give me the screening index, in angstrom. 5978.91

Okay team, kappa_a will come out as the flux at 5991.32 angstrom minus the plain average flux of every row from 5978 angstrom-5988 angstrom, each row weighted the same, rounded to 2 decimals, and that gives -0.08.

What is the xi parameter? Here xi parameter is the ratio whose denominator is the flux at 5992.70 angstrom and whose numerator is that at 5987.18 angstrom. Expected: 1.12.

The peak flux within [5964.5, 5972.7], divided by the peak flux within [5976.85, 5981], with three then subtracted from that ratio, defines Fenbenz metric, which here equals -1.96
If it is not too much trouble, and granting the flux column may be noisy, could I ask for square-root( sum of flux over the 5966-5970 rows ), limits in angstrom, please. 2.8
